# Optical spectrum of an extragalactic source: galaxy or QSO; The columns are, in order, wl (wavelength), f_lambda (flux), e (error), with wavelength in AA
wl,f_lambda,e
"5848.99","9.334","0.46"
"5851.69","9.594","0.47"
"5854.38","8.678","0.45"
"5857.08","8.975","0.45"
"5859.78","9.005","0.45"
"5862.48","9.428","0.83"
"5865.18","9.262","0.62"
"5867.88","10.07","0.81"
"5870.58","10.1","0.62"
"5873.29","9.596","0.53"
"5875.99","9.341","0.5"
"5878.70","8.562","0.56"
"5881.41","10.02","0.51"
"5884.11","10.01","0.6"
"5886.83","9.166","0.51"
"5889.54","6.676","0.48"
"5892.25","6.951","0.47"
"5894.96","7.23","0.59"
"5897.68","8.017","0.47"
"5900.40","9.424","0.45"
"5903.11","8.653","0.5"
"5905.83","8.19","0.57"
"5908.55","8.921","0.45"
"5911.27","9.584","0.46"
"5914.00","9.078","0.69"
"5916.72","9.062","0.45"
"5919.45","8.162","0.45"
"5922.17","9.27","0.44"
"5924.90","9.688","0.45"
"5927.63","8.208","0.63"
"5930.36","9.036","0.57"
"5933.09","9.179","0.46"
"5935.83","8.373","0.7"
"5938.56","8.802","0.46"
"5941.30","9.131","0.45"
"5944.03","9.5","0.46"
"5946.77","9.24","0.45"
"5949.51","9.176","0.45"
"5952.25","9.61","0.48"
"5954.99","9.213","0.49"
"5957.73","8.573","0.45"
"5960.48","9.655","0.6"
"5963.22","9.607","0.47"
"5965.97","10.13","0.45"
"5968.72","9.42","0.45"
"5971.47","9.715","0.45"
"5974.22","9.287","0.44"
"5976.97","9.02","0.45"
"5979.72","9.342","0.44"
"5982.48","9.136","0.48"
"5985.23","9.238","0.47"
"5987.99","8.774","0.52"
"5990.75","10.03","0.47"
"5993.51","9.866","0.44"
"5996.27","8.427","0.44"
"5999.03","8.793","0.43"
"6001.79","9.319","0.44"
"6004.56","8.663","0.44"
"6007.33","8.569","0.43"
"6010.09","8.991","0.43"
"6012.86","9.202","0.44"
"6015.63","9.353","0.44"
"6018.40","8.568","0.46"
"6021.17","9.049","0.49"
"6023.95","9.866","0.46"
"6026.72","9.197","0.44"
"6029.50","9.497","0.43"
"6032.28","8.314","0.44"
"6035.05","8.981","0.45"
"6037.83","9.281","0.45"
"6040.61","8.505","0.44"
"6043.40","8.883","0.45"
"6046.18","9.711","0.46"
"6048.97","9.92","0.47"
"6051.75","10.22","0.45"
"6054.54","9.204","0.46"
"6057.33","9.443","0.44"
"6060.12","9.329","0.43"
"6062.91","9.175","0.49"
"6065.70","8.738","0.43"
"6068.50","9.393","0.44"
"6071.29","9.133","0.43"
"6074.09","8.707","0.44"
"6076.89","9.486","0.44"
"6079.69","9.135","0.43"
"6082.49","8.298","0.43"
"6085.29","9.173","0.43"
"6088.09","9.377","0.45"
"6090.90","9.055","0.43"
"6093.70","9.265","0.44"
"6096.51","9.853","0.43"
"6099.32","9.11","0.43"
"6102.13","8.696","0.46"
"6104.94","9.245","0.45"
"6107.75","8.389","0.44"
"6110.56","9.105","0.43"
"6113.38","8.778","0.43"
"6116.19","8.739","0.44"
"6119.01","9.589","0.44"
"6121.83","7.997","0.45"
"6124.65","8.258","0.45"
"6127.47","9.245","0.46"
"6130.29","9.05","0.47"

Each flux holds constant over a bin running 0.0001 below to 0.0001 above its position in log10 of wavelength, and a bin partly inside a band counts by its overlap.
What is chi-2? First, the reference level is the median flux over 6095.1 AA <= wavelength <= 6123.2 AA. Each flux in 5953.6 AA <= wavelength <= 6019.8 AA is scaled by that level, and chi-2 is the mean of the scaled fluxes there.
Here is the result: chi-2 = 1.029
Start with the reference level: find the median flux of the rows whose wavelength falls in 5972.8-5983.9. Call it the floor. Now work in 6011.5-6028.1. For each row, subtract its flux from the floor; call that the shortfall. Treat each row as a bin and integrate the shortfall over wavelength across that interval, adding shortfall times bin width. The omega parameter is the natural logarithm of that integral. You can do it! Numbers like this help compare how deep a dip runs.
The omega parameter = -2.4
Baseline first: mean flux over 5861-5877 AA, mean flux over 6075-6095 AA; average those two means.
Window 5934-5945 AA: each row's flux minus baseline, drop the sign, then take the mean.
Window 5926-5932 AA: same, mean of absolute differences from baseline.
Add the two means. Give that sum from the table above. 1.2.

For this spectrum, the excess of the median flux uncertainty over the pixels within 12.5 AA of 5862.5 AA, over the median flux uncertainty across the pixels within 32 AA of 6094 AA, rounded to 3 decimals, 0.090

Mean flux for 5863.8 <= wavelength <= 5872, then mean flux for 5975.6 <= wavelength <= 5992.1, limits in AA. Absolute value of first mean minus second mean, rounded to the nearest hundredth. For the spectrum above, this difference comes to 0.55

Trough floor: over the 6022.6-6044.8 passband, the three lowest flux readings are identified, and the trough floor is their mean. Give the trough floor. 8.6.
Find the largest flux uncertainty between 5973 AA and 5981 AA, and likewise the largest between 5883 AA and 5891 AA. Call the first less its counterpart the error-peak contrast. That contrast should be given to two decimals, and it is -0.15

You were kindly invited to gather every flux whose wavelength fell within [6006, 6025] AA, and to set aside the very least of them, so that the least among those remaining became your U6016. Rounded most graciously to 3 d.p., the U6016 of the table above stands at 8.569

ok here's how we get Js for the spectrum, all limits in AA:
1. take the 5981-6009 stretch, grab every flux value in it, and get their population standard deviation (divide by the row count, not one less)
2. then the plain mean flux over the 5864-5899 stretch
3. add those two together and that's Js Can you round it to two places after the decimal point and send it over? 9.36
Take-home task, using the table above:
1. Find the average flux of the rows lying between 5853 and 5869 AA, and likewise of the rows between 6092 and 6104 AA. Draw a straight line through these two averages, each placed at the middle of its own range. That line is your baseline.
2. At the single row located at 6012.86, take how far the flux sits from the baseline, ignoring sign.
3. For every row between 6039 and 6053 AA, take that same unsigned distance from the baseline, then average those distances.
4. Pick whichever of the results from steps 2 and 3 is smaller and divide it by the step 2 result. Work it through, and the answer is 1.00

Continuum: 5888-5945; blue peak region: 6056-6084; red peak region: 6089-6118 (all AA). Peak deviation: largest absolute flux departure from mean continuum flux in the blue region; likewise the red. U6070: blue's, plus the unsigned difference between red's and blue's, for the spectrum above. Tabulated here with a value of 1.23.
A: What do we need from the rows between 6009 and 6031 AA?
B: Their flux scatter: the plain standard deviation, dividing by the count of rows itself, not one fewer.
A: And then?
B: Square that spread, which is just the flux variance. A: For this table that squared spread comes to 0.13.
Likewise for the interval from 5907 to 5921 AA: 0.21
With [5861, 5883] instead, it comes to 0.24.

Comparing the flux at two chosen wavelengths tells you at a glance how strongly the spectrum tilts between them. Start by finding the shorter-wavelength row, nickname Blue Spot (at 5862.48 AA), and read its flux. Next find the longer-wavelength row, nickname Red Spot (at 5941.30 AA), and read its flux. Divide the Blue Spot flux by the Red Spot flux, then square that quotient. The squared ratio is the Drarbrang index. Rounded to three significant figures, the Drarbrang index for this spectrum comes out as 1.07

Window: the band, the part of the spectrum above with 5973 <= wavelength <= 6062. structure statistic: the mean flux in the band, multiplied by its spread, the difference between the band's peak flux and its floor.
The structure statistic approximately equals 18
